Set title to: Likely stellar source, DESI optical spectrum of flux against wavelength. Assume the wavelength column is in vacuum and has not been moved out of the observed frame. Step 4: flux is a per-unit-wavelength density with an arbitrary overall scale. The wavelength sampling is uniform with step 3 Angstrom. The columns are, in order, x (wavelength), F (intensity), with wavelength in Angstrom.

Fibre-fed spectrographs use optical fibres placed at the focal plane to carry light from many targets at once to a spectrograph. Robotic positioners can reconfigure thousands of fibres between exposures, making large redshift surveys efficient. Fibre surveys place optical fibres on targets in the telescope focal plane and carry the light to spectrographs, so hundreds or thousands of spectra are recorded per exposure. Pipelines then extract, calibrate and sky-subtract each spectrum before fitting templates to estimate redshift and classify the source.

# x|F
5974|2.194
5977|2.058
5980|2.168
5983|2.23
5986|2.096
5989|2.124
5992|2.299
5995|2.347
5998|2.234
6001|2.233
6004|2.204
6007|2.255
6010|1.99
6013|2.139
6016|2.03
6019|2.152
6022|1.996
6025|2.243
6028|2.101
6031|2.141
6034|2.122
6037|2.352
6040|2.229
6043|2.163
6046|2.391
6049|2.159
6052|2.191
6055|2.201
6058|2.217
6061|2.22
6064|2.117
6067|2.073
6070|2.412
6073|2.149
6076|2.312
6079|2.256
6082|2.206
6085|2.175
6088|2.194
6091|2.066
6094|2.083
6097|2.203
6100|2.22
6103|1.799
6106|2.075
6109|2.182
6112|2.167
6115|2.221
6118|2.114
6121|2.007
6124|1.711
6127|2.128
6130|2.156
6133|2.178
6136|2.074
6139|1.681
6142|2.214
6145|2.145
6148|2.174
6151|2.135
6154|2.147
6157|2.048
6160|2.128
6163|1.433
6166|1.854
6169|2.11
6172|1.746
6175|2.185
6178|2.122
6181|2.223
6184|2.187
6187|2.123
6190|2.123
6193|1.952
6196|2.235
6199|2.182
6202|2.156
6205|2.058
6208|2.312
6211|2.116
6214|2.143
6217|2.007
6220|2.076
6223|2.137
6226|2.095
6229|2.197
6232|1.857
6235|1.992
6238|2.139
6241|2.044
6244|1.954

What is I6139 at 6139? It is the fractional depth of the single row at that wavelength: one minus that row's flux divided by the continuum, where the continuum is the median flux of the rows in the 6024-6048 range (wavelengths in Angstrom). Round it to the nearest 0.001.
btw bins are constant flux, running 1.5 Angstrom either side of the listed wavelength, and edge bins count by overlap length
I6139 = 0.235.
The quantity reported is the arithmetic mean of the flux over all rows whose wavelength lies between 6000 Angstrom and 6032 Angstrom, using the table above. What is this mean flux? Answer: 2.13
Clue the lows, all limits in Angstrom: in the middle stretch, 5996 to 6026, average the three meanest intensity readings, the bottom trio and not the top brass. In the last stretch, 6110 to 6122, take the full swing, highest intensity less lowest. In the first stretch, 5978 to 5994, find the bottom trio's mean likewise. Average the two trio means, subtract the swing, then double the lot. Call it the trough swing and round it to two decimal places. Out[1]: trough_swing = 3.71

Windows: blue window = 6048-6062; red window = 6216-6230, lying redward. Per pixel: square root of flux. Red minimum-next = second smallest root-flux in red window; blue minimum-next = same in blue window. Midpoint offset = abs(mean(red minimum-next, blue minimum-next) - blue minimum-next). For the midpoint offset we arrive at 0.020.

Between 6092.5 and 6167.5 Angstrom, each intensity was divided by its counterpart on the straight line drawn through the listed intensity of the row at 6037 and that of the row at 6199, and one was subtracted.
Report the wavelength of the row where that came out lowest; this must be 6163 Angstrom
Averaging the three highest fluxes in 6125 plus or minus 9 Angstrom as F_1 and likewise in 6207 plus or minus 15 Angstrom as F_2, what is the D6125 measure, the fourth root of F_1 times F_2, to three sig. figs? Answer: 1.48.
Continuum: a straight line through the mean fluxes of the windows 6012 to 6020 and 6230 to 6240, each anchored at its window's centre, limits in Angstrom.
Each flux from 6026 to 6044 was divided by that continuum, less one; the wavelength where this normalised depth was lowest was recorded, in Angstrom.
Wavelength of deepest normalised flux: 6028 Angstrom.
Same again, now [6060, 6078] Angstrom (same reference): 6067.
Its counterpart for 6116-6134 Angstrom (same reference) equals 6124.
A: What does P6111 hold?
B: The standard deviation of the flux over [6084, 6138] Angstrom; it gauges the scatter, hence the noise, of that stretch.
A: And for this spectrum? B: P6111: 0.14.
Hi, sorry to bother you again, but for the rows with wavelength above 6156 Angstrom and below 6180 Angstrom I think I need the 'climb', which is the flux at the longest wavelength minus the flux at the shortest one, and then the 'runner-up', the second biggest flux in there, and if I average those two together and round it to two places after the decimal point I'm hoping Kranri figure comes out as 1.10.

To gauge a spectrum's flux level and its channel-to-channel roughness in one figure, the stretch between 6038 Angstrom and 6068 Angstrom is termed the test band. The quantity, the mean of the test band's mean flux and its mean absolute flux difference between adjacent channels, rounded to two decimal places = 1.14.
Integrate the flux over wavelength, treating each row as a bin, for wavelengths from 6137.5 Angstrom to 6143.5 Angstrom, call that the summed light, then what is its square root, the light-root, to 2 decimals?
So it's 3.42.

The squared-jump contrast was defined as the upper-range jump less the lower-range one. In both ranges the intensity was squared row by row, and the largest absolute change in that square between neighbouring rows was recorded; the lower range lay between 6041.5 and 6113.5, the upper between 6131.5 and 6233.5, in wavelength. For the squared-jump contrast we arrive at 0.8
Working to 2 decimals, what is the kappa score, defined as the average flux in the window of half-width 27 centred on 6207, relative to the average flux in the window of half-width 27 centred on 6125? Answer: 1.02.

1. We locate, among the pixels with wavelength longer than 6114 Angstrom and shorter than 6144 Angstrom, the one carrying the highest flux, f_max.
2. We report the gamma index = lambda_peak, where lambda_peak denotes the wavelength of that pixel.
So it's 6115 Angstrom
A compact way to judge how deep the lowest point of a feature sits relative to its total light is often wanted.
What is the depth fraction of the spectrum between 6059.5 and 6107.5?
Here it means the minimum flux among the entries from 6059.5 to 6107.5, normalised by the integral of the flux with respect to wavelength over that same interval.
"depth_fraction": 0.0174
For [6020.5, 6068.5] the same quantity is 0.0191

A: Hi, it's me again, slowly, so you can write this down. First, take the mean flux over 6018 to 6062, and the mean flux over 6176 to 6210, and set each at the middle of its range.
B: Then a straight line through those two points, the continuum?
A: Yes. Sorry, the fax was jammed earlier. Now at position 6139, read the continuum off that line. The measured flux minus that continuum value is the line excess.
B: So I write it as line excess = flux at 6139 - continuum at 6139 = -0.49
